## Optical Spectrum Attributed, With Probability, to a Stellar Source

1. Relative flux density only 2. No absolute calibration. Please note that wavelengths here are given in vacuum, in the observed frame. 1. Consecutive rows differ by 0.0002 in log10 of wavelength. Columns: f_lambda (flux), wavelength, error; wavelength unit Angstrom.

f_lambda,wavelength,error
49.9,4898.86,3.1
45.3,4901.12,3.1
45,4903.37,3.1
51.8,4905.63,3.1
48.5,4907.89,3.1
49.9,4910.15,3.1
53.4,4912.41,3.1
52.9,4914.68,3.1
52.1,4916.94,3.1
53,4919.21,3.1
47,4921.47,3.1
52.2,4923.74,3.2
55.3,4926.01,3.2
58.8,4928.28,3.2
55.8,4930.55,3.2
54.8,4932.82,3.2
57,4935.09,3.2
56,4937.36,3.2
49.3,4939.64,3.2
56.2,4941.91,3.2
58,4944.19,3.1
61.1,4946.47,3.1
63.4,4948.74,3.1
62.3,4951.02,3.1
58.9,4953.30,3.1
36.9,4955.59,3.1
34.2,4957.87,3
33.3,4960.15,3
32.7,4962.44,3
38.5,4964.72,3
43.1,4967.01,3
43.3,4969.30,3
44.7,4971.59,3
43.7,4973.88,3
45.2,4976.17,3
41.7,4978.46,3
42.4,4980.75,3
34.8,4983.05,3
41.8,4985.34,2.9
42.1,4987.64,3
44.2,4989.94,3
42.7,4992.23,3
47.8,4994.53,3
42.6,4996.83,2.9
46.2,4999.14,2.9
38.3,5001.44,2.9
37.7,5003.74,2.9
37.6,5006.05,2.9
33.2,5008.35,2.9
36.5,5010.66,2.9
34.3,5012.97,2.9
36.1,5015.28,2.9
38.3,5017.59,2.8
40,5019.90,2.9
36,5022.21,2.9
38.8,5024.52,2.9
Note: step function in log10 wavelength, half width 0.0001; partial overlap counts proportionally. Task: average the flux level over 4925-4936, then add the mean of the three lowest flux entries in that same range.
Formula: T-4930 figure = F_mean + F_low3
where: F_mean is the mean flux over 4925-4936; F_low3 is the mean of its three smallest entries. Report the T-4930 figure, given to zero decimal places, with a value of 112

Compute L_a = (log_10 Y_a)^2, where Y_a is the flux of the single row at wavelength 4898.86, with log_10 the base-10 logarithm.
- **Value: 2.9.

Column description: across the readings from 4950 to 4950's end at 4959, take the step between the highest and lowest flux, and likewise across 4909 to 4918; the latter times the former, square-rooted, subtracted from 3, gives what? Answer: -7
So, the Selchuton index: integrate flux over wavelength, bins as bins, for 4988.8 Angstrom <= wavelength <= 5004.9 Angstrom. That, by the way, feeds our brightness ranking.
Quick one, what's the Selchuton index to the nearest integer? 689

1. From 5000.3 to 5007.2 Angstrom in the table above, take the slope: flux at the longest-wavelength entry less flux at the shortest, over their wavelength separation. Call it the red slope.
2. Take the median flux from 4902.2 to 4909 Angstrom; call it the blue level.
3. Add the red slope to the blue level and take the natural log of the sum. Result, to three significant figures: 3.88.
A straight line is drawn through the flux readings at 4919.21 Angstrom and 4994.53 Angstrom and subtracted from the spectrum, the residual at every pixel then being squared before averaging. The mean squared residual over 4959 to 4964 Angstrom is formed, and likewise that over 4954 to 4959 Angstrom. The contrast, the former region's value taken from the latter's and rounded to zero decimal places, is -70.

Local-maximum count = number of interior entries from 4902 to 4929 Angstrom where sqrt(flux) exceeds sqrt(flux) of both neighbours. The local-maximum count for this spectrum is 3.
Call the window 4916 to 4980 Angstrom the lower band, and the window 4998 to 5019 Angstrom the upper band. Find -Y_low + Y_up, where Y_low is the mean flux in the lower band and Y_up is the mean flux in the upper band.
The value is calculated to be -12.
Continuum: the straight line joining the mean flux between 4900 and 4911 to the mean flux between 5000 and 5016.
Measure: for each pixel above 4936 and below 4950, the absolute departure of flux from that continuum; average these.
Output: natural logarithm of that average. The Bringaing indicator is 2.6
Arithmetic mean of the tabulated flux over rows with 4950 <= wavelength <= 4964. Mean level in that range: 43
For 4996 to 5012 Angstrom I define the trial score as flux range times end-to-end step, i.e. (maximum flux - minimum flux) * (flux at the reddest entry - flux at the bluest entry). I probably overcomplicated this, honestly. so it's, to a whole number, -79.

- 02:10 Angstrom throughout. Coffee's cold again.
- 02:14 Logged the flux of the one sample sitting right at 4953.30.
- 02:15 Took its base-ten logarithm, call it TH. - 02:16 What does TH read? 1.77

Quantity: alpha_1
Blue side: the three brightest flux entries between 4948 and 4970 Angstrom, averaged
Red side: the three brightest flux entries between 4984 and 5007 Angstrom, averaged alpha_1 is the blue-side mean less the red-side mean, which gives 15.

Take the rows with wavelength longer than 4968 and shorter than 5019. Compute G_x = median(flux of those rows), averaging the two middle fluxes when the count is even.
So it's 42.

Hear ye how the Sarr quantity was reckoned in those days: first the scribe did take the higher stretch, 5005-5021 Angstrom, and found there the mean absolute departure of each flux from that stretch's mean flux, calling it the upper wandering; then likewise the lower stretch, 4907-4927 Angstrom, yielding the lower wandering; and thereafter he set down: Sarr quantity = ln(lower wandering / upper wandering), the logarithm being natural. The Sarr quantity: 0.2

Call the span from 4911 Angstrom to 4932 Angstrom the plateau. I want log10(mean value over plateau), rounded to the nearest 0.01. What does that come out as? 1.73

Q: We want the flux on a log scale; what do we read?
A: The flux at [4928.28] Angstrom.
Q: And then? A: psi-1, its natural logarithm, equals 4.07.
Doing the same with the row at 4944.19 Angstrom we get 4.06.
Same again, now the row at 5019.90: 3.69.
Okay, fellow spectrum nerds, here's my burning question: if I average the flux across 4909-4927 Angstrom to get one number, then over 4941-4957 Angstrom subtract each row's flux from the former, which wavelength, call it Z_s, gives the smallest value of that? 4948.74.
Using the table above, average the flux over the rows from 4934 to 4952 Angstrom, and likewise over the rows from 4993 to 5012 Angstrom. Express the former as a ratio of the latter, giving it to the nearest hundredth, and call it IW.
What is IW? 1.45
